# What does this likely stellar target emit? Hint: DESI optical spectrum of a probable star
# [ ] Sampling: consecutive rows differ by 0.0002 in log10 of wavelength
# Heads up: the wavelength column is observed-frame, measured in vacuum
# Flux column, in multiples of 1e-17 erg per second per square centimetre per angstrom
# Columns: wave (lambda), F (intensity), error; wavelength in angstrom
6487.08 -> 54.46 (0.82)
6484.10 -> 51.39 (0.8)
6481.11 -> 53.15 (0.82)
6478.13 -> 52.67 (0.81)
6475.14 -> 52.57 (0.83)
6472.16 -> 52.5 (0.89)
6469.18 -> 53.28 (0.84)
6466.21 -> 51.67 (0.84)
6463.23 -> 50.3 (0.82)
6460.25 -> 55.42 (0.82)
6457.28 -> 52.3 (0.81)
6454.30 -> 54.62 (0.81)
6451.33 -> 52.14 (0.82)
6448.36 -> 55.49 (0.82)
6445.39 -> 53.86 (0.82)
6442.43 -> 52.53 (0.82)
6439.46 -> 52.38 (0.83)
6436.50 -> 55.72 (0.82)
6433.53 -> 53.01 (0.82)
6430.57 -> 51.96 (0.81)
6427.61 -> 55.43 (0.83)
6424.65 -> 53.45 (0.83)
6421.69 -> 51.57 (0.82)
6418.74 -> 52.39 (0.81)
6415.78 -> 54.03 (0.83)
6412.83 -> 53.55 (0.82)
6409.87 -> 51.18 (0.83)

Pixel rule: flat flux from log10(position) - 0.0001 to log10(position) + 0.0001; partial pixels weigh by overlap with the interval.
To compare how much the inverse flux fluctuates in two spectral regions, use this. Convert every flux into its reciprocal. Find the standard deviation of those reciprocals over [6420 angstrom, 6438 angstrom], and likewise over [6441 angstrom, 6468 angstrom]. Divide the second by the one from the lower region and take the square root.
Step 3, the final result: 1.0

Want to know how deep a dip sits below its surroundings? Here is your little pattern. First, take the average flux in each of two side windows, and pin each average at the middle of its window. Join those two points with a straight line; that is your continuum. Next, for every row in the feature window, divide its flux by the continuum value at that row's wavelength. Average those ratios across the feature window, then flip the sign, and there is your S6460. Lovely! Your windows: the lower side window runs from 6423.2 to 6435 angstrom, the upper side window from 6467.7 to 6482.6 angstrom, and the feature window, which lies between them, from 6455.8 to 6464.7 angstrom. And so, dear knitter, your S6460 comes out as -0.993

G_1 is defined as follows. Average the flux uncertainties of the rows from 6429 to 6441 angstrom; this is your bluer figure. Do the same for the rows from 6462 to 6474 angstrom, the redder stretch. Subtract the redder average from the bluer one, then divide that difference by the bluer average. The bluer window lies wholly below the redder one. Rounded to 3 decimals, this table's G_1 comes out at -0.034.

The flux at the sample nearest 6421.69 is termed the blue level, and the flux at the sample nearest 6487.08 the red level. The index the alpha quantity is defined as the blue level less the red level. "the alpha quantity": -2.9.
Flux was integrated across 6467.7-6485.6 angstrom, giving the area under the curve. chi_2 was 941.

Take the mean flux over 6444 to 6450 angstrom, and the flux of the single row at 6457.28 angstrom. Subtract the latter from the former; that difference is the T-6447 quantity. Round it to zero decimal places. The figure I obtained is 2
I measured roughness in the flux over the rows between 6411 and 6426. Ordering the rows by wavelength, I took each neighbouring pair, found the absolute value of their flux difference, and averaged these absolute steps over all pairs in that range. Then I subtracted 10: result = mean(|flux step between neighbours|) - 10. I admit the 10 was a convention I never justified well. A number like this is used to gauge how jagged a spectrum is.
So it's -8.8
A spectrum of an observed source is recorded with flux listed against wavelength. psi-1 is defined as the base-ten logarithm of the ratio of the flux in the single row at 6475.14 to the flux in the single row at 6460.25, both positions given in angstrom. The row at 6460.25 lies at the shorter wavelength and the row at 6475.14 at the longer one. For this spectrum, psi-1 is -0.023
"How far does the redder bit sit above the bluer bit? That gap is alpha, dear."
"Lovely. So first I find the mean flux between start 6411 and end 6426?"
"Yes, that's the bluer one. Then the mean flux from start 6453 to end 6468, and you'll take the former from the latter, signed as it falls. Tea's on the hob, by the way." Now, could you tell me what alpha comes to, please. -0.1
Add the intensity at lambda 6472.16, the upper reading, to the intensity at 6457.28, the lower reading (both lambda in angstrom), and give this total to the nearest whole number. 105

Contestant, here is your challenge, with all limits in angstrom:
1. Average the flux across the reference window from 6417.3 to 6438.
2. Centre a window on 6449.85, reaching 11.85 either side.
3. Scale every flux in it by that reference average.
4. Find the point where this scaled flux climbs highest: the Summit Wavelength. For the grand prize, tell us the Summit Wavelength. 6448.36 angstrom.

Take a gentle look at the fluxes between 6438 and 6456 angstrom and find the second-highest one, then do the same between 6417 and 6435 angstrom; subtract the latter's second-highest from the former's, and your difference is 1.2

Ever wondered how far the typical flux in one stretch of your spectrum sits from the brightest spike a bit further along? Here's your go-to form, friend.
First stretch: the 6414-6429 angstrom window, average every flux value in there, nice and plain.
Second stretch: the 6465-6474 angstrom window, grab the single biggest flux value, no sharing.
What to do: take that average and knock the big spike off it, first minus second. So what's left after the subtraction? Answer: 0.1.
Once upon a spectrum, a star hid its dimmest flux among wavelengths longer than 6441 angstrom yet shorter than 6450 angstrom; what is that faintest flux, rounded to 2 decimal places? 52.53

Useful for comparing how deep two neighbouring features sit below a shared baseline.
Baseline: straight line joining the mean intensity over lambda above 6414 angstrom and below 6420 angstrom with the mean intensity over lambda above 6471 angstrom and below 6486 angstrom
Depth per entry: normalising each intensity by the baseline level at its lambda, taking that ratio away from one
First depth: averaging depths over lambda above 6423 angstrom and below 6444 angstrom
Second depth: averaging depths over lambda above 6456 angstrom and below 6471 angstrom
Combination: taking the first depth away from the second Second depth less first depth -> 0.010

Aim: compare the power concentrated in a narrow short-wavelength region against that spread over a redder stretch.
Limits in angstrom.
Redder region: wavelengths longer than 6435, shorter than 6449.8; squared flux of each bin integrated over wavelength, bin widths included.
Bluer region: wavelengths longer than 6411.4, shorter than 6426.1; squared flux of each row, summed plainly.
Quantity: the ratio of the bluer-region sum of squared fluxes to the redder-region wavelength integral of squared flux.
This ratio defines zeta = 0.325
